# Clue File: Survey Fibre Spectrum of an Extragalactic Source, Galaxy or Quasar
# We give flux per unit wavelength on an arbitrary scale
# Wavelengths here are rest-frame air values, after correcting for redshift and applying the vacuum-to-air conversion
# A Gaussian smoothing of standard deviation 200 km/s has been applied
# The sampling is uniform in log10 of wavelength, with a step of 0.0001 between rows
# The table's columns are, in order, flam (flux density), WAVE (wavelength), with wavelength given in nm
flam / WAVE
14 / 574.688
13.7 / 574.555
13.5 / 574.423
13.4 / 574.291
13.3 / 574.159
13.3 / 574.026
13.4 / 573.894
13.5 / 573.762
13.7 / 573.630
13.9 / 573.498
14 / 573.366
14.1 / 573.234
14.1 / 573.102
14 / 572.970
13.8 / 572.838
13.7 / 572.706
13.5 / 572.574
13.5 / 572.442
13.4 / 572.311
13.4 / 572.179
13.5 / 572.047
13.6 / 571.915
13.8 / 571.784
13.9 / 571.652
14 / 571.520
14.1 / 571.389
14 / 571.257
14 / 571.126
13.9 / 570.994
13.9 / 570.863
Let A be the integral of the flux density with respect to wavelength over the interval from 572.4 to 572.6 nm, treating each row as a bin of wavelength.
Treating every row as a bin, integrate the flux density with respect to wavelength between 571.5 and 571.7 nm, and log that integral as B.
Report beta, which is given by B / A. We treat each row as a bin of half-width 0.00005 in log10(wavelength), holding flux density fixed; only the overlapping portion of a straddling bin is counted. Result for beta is 1.03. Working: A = 2.7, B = 2.78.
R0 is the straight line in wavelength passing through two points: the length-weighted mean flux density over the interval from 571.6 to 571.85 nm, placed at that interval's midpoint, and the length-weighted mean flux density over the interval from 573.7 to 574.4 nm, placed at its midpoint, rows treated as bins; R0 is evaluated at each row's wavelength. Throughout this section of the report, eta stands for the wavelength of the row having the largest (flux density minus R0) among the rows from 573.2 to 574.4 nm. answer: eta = 573.234 nm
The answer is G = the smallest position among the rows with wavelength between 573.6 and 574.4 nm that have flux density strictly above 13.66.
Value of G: 573.630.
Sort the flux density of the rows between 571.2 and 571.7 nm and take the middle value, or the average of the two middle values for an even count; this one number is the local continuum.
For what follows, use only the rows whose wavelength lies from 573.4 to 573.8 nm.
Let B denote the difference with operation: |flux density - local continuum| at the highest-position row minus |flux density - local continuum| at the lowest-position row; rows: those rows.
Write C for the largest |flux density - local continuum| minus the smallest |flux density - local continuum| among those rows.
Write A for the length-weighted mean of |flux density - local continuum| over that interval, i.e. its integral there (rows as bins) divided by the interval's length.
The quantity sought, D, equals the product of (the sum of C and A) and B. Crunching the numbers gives 0.26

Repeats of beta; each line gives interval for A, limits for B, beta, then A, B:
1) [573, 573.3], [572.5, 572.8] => 0.97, 4.2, 4.08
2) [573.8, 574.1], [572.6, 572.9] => 1.03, 4.0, 4.11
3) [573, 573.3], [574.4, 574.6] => 0.65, 4.2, 2.73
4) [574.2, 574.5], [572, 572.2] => 0.66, 4.0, 2.69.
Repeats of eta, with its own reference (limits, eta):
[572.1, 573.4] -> 573.234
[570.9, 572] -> 571.389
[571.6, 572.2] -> 571.652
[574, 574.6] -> 574.555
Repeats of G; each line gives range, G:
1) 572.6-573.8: 572.706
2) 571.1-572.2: 571.126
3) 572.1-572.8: 572.706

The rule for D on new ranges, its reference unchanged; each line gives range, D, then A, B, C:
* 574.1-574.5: -0.16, 0.59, -0.20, 0.20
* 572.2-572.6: -0.06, 0.54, -0.10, 0.10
